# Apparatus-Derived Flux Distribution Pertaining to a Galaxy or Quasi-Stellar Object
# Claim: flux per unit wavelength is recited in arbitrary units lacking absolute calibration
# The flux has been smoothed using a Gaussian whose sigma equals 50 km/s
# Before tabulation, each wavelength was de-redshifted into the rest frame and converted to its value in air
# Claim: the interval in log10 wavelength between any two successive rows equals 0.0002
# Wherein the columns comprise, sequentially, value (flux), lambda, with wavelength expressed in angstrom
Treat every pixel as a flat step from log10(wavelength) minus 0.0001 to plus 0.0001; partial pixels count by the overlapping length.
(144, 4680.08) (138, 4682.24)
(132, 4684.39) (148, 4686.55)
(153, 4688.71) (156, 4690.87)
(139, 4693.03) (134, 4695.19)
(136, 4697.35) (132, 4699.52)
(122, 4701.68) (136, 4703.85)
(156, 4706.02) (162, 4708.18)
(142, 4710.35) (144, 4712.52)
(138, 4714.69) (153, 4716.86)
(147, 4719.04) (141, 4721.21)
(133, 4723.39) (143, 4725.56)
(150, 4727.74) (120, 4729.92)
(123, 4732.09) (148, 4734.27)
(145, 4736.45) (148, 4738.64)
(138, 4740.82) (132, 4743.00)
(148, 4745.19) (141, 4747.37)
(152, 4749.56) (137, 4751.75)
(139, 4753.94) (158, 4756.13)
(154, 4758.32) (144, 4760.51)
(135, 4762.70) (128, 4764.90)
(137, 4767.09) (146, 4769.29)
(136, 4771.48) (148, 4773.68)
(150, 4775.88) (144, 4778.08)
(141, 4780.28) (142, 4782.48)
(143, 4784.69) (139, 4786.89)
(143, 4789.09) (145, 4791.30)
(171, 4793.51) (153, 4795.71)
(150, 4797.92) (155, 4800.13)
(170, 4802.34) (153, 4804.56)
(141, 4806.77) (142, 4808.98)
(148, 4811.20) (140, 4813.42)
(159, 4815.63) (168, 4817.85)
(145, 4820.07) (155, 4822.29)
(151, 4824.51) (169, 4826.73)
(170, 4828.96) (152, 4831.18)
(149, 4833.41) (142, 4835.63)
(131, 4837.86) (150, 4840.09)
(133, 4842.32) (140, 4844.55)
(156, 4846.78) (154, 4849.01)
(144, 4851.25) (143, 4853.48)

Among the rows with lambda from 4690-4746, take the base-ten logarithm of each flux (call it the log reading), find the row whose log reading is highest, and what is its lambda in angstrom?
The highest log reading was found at 4708.18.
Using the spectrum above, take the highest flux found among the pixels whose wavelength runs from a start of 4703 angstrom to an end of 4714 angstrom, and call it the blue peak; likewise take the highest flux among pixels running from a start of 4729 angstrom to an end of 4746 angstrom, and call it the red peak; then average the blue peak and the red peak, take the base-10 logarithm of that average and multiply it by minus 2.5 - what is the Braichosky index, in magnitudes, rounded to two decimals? -5.48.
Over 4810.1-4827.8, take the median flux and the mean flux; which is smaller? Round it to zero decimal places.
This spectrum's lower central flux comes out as 153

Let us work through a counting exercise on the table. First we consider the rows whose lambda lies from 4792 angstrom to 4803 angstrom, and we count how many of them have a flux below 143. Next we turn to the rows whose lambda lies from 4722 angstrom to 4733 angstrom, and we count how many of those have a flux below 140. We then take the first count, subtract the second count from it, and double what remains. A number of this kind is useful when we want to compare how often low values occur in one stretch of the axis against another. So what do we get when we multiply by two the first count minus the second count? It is -6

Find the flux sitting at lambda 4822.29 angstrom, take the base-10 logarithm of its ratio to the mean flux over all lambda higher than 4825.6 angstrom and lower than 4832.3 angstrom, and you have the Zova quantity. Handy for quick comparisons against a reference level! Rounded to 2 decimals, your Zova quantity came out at -0.02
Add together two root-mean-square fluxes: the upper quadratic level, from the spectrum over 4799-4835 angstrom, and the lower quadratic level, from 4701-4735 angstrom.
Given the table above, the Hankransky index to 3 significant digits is 296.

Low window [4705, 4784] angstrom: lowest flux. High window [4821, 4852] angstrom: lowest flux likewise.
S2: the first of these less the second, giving -11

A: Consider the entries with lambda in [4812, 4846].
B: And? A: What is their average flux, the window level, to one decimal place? 150.3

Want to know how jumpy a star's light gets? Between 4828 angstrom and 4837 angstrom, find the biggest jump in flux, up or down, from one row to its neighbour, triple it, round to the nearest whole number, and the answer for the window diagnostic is 54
